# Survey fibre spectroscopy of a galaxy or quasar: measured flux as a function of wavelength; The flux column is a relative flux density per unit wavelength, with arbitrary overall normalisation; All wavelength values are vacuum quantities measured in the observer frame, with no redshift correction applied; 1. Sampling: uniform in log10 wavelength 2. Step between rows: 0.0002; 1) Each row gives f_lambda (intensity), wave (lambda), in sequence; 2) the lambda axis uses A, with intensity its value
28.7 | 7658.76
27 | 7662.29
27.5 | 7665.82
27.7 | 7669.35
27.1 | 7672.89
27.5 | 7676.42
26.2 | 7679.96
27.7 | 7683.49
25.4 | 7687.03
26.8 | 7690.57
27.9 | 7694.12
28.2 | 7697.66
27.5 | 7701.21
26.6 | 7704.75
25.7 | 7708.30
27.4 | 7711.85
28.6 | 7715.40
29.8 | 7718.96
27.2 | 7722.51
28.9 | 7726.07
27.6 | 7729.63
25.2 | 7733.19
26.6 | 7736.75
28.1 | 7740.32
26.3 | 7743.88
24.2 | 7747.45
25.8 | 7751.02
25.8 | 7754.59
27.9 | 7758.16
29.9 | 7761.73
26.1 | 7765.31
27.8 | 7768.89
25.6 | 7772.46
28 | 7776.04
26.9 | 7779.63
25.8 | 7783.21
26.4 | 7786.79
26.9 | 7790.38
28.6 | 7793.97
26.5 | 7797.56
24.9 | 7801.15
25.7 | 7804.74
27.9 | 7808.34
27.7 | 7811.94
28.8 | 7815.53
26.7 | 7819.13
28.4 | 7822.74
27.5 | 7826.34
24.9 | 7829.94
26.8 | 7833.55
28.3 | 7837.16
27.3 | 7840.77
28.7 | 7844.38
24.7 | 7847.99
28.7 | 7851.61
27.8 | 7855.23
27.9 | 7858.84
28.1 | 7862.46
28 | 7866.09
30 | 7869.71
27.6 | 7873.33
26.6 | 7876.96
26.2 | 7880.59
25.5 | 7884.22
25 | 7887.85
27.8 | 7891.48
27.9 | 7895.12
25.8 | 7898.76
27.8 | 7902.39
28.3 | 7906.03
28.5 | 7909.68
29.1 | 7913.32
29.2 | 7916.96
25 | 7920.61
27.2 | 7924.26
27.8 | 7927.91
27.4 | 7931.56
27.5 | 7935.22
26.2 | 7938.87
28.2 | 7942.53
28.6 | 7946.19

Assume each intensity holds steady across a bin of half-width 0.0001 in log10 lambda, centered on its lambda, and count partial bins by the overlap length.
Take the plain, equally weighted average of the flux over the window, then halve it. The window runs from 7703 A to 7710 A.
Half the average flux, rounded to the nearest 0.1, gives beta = 13.1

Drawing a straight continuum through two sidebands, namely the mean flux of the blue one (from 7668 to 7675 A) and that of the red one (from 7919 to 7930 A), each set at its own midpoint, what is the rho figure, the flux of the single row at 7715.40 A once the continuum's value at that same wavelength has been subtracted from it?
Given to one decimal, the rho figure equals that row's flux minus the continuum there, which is 1.3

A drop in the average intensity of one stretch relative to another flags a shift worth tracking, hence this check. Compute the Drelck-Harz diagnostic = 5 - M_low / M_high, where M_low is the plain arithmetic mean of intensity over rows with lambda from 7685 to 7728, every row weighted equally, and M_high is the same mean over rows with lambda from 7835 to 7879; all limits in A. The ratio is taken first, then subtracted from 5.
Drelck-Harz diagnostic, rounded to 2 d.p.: 4.01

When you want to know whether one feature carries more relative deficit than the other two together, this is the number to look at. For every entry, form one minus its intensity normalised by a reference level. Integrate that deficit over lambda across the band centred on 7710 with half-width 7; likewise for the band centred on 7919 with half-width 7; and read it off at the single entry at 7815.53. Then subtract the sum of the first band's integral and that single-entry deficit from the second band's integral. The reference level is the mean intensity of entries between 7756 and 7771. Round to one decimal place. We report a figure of -0.2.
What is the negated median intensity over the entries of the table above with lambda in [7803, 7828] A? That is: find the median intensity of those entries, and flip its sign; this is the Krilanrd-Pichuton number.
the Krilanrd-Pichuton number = -27.70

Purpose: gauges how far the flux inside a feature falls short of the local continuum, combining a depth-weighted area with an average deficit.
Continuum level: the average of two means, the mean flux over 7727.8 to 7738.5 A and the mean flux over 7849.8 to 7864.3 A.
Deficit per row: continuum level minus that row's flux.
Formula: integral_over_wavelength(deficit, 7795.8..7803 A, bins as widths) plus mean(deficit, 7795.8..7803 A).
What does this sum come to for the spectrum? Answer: 13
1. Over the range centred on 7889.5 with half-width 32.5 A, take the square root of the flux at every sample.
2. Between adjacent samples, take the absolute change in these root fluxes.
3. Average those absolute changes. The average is 0.11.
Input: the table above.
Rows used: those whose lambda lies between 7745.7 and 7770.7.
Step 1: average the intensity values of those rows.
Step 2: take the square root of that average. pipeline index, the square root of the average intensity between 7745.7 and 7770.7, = 5.18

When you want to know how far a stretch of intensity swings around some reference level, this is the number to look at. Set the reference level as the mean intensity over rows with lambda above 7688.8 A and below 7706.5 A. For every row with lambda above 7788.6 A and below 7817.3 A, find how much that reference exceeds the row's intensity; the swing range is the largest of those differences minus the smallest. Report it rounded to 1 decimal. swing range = 3.9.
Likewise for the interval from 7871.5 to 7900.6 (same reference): 2.9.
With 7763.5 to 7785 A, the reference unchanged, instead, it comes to 2.4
